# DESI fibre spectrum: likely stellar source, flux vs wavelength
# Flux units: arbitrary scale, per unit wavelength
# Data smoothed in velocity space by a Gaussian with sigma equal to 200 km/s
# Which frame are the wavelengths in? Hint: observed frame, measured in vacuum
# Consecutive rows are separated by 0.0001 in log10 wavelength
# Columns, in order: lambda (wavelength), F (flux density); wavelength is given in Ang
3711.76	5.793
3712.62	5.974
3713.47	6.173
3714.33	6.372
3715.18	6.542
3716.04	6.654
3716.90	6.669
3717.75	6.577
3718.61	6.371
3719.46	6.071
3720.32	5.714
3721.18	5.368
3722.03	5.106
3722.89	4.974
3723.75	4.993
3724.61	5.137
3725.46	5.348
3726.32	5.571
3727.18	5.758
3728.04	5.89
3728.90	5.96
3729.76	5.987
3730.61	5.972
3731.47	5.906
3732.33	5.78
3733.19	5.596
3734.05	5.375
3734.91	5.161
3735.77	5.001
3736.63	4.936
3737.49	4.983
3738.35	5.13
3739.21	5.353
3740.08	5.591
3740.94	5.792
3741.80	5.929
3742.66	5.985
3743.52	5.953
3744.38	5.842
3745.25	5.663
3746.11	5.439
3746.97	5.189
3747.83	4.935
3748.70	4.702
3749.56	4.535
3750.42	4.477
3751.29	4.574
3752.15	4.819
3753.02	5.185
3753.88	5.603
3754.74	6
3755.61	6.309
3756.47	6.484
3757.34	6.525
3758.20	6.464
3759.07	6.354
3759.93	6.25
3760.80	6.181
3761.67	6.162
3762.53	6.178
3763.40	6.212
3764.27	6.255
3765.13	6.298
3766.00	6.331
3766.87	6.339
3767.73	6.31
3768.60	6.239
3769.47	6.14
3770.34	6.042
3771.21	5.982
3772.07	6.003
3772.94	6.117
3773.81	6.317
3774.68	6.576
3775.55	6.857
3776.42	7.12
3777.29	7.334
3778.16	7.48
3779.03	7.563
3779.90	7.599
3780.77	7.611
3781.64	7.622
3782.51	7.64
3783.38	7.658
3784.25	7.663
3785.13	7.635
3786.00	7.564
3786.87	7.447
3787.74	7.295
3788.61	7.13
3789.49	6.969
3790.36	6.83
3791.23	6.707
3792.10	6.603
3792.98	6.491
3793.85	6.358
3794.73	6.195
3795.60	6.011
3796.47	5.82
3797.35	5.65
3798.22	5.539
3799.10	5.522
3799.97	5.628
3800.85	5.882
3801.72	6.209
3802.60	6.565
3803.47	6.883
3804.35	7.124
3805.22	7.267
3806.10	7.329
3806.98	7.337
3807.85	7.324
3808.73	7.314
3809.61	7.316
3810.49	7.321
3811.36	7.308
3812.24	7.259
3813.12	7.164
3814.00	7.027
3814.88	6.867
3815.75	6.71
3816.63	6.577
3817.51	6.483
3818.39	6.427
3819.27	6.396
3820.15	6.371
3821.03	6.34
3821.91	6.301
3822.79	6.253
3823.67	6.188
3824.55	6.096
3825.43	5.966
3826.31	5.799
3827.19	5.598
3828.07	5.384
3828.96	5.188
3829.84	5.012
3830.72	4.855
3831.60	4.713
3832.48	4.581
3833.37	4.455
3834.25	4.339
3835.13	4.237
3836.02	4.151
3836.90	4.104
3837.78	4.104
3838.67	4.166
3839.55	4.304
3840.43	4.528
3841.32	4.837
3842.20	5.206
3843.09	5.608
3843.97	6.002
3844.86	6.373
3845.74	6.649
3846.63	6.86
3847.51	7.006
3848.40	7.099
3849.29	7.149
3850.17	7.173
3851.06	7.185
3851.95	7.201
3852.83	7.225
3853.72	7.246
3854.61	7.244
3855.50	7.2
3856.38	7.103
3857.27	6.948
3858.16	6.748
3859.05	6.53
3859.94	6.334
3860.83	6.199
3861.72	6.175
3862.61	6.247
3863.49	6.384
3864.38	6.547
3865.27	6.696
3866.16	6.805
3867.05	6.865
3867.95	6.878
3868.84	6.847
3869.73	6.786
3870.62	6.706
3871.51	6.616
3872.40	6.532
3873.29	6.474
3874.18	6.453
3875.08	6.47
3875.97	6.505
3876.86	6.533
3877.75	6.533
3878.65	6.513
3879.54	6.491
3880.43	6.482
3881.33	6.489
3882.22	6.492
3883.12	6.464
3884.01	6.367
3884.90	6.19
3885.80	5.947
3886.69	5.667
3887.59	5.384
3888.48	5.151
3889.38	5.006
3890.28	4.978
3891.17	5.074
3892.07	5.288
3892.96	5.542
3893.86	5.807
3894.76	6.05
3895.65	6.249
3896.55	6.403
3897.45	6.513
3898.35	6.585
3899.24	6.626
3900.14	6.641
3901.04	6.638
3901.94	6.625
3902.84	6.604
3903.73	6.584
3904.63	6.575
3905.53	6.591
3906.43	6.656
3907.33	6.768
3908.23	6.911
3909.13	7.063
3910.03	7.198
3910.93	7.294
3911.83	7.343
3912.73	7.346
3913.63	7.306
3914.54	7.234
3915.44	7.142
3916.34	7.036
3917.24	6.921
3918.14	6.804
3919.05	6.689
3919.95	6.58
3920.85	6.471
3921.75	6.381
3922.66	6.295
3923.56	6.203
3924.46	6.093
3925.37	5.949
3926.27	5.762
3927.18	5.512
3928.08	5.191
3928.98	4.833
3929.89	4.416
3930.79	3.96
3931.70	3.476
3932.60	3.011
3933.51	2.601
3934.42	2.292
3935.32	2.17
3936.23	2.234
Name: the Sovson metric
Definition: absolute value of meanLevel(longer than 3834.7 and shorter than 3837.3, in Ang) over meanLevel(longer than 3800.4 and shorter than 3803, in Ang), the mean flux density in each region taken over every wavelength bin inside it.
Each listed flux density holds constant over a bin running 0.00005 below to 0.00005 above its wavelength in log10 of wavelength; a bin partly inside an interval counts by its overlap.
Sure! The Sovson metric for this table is 0.67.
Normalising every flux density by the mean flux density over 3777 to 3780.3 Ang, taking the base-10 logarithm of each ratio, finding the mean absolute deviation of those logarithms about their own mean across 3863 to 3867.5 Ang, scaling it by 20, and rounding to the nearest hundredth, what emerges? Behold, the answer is 0.20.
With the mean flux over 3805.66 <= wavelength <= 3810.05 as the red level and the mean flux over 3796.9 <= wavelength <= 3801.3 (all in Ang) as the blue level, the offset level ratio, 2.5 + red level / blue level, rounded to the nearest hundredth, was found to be 3.80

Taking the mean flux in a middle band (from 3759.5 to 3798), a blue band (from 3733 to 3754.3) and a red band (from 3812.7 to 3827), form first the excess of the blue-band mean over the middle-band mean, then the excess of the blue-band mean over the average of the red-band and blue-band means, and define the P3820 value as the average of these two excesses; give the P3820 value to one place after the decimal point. -1.0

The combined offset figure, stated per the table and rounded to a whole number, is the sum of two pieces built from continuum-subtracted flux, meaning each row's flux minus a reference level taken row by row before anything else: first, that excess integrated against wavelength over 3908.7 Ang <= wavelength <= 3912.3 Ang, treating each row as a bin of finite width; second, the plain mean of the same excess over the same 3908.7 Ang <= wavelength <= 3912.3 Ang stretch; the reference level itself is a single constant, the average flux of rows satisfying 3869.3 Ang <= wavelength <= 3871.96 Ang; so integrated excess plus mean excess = 2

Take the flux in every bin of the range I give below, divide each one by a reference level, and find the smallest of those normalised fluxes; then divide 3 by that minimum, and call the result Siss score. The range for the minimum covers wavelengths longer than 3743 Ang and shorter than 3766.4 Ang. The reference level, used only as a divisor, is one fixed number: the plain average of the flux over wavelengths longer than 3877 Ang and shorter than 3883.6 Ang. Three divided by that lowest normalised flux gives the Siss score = 4.4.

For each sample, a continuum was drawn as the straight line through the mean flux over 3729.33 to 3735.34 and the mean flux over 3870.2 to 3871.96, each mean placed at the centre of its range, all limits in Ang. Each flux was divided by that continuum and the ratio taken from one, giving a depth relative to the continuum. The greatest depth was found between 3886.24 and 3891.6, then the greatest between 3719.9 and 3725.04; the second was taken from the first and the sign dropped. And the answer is 0.15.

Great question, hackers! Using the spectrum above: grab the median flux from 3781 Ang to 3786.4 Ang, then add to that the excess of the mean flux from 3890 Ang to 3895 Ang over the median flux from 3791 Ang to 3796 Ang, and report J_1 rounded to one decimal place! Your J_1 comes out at 6.7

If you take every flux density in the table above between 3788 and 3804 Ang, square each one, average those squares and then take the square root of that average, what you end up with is 6.30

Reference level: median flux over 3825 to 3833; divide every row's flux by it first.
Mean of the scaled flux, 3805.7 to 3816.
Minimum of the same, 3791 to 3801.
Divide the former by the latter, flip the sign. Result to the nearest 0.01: -1.30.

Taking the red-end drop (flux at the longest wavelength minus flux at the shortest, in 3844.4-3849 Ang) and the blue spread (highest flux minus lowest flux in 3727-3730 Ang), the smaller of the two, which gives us 0.23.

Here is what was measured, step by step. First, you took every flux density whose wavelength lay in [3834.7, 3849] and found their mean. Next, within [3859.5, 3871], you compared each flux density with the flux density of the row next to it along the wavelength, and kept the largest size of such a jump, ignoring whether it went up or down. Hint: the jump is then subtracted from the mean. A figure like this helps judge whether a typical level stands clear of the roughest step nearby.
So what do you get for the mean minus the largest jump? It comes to 5.2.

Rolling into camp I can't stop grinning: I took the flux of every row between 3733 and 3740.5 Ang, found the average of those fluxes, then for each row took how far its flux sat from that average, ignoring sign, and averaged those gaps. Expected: 0.22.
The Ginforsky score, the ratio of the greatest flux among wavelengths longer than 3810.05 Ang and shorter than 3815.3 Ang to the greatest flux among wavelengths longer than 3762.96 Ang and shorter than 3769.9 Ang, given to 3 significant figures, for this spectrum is 1.15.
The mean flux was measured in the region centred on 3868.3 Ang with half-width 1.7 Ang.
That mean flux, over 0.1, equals 68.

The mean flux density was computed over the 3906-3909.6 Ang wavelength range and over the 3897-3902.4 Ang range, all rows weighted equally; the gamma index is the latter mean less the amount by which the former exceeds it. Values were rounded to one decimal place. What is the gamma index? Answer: 6.4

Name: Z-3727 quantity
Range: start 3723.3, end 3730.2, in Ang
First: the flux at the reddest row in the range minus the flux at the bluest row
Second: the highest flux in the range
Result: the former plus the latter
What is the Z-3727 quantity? 7.0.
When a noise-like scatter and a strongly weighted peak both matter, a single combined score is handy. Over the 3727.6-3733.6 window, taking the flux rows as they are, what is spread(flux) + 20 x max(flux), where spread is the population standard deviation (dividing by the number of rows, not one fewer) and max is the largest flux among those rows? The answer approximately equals 120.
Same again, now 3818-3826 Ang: 129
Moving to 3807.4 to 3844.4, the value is 148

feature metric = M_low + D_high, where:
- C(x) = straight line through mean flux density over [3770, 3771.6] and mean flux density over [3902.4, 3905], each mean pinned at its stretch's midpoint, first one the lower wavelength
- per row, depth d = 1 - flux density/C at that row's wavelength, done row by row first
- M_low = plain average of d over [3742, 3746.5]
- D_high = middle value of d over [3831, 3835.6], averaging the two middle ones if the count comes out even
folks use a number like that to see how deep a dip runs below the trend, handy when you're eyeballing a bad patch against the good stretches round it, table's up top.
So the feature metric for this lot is 0.31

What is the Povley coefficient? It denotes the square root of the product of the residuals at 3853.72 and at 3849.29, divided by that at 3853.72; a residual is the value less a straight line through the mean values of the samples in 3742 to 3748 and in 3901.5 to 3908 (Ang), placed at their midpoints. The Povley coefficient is 1.0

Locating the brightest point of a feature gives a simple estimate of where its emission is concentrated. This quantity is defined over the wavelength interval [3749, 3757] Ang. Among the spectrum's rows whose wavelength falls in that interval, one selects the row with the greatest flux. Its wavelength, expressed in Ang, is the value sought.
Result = 3756.47 Ang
